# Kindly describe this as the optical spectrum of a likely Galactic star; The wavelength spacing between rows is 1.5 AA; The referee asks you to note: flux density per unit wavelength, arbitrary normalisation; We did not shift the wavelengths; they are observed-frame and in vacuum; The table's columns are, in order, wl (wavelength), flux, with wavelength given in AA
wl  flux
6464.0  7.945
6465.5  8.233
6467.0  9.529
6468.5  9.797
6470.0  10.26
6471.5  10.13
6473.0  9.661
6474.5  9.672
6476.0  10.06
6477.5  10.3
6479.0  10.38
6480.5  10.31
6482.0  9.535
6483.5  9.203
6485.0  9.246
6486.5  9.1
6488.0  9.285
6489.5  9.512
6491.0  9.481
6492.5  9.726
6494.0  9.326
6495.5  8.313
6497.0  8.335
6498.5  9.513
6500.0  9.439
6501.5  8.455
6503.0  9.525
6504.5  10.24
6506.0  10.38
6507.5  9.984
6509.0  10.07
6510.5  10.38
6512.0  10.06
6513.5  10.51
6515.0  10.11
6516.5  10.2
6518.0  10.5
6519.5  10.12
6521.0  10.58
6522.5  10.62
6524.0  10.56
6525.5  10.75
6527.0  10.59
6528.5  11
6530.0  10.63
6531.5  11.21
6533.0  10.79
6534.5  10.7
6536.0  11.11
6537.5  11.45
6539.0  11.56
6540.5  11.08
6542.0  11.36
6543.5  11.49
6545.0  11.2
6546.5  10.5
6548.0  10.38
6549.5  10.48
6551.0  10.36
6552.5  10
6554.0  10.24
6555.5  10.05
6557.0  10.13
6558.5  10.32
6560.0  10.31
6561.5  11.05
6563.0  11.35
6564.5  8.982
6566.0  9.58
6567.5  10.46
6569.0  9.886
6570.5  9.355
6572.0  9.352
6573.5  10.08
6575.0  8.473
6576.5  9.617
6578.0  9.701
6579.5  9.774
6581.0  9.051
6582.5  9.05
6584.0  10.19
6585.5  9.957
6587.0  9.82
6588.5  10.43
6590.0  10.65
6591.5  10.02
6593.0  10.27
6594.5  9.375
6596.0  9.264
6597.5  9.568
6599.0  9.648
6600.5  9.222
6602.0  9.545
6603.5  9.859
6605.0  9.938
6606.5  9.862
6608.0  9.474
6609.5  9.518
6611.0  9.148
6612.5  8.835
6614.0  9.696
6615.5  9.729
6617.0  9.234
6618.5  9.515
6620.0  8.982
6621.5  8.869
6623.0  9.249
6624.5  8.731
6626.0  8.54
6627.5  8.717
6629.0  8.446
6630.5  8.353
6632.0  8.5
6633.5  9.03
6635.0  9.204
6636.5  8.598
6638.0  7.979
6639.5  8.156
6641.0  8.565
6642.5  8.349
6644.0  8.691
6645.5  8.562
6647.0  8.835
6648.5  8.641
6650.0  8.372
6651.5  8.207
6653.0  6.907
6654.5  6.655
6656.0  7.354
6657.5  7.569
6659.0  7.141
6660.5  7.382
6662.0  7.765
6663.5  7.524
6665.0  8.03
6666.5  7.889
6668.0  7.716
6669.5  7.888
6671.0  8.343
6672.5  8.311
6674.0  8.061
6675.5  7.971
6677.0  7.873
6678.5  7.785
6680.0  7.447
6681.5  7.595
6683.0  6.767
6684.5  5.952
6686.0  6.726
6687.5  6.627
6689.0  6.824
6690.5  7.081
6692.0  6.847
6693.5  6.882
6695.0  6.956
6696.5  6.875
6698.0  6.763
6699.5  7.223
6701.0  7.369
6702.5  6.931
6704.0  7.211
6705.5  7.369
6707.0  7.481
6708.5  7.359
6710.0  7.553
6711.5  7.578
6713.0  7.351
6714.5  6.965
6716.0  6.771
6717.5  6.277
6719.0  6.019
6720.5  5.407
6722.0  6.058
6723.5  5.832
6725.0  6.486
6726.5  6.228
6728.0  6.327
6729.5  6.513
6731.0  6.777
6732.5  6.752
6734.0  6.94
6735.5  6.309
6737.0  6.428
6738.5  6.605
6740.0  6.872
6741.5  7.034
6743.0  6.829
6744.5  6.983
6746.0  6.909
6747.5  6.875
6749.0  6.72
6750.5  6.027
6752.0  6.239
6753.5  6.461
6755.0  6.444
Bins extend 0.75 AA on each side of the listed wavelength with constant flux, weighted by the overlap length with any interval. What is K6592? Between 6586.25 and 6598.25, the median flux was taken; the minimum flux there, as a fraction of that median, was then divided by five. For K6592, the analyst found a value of 0.187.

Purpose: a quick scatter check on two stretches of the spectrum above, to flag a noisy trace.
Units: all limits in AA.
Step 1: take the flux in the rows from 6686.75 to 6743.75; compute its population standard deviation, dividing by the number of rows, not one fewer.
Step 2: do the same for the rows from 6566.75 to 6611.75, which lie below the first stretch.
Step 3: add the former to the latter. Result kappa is 1.0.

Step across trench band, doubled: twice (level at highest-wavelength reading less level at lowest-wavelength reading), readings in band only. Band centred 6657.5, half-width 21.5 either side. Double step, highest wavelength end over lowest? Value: -1.6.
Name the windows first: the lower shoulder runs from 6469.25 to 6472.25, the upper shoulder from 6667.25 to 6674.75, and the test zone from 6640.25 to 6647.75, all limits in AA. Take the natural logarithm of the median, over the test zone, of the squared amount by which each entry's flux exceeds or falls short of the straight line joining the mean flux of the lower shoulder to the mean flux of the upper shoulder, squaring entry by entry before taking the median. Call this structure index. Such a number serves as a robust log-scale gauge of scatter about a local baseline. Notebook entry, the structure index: -3.0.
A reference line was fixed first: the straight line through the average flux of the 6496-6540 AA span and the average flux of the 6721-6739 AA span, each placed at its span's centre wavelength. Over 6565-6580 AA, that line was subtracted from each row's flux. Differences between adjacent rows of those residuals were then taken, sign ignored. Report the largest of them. 1.6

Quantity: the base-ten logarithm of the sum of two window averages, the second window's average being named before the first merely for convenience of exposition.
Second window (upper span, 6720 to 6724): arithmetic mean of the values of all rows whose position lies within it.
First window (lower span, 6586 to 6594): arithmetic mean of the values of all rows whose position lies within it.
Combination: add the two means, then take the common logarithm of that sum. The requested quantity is 1.20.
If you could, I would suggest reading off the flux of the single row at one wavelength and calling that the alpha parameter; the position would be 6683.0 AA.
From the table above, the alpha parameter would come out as 6.767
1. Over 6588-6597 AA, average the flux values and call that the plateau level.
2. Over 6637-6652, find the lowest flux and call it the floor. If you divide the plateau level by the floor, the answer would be 1.25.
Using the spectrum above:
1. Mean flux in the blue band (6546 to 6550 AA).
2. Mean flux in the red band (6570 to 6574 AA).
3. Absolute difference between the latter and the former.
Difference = 0.9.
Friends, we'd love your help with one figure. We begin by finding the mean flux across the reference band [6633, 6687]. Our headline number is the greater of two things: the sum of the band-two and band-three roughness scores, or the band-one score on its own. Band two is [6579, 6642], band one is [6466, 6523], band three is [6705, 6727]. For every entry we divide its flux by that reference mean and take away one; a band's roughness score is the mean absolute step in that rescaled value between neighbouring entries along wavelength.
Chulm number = 0.084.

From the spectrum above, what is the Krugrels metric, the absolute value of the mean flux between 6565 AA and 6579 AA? 9.6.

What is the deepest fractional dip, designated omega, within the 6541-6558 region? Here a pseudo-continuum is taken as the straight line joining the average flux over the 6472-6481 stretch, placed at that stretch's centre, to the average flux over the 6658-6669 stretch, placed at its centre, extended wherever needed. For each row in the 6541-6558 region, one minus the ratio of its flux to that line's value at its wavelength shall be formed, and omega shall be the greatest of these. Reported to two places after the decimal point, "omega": -0.10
